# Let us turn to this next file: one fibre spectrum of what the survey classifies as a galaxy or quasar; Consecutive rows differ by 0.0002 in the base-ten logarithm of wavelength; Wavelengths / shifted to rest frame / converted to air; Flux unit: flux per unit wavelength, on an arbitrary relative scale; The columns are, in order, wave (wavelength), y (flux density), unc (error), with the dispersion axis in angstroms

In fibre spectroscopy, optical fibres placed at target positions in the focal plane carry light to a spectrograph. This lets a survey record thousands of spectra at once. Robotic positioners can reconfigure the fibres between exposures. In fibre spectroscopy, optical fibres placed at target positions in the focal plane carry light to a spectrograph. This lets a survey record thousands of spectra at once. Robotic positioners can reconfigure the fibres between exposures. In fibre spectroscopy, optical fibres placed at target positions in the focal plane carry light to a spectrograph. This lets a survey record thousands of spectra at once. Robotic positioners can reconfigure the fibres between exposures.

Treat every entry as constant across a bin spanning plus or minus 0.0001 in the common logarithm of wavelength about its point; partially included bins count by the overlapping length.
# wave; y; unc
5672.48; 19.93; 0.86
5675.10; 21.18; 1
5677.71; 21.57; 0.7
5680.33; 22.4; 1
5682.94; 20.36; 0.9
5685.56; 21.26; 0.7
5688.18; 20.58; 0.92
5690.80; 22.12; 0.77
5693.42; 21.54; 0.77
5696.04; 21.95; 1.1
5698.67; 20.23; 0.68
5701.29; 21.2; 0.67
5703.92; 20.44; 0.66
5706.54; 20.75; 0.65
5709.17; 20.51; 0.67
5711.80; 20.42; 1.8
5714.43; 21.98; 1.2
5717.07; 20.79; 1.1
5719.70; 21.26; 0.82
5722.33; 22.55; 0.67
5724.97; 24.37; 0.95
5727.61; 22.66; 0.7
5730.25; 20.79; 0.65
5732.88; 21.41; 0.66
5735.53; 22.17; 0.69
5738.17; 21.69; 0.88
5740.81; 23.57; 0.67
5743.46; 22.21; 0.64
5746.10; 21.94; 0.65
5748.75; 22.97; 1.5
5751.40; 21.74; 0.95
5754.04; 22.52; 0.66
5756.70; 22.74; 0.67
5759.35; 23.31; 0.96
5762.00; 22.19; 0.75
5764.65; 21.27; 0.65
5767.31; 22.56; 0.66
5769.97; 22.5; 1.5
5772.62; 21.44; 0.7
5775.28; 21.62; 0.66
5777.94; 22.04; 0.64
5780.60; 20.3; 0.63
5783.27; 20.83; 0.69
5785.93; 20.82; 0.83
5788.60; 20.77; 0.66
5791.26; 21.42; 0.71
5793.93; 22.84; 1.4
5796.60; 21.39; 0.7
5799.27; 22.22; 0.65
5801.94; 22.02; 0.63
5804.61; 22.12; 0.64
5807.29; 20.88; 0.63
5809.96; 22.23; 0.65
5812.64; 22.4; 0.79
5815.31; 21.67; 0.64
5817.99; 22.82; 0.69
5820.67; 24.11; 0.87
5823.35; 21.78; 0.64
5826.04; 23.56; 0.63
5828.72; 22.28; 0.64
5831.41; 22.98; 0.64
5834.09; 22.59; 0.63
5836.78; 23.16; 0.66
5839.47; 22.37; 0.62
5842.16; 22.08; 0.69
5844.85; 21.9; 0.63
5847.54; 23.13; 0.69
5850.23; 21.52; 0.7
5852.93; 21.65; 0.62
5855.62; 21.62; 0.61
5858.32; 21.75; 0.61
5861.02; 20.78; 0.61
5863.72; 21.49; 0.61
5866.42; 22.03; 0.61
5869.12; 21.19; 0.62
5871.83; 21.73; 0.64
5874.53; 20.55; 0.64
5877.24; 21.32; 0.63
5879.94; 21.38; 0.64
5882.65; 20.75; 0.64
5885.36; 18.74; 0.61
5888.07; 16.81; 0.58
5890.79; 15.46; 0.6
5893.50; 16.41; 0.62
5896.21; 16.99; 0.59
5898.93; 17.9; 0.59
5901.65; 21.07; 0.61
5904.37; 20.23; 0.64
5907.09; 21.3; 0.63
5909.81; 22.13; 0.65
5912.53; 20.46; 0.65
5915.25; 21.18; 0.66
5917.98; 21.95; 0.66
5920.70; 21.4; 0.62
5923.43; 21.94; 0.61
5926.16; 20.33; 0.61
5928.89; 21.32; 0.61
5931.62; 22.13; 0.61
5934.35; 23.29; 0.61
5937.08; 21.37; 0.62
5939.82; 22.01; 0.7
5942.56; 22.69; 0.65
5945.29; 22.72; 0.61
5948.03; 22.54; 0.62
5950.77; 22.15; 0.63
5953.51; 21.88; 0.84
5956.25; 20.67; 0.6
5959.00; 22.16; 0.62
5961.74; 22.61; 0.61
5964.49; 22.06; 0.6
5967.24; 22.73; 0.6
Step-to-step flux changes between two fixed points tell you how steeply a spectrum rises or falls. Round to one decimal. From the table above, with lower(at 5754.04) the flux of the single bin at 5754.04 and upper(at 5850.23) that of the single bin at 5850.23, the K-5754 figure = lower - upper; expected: 1.0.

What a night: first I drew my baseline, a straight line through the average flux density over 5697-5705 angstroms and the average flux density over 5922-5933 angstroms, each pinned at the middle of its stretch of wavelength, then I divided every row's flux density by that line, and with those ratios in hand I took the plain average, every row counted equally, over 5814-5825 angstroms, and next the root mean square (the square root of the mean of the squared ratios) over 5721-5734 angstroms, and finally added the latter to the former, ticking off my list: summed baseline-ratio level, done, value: 2.15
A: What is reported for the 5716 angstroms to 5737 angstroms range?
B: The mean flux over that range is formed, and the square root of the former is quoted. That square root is 4.69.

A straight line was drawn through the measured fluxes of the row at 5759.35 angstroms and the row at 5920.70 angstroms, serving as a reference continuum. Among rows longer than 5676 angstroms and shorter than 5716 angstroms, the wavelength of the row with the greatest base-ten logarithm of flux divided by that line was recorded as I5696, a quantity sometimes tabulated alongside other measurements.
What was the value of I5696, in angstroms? 5680.33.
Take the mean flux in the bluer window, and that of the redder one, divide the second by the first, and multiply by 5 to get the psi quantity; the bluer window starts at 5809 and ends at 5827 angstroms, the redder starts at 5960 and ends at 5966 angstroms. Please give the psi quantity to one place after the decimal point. 4.9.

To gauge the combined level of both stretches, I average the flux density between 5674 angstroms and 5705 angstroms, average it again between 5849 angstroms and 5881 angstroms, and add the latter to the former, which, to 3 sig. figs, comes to 42.7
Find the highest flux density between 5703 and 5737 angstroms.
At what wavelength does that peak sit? 5724.97 angstroms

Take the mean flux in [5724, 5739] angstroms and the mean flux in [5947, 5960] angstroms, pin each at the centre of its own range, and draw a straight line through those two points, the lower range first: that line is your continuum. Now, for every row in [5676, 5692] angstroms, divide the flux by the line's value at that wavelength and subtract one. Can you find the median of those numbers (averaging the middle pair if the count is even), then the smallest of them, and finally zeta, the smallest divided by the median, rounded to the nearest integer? 2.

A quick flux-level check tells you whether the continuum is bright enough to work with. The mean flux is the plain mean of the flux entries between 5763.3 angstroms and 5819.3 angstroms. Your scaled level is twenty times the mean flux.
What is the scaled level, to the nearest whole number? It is 434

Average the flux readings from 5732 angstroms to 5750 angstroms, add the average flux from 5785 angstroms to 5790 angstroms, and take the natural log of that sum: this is 3.76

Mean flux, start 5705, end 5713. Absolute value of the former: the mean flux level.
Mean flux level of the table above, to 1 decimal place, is 20.6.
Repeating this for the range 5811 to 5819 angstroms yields 22.3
